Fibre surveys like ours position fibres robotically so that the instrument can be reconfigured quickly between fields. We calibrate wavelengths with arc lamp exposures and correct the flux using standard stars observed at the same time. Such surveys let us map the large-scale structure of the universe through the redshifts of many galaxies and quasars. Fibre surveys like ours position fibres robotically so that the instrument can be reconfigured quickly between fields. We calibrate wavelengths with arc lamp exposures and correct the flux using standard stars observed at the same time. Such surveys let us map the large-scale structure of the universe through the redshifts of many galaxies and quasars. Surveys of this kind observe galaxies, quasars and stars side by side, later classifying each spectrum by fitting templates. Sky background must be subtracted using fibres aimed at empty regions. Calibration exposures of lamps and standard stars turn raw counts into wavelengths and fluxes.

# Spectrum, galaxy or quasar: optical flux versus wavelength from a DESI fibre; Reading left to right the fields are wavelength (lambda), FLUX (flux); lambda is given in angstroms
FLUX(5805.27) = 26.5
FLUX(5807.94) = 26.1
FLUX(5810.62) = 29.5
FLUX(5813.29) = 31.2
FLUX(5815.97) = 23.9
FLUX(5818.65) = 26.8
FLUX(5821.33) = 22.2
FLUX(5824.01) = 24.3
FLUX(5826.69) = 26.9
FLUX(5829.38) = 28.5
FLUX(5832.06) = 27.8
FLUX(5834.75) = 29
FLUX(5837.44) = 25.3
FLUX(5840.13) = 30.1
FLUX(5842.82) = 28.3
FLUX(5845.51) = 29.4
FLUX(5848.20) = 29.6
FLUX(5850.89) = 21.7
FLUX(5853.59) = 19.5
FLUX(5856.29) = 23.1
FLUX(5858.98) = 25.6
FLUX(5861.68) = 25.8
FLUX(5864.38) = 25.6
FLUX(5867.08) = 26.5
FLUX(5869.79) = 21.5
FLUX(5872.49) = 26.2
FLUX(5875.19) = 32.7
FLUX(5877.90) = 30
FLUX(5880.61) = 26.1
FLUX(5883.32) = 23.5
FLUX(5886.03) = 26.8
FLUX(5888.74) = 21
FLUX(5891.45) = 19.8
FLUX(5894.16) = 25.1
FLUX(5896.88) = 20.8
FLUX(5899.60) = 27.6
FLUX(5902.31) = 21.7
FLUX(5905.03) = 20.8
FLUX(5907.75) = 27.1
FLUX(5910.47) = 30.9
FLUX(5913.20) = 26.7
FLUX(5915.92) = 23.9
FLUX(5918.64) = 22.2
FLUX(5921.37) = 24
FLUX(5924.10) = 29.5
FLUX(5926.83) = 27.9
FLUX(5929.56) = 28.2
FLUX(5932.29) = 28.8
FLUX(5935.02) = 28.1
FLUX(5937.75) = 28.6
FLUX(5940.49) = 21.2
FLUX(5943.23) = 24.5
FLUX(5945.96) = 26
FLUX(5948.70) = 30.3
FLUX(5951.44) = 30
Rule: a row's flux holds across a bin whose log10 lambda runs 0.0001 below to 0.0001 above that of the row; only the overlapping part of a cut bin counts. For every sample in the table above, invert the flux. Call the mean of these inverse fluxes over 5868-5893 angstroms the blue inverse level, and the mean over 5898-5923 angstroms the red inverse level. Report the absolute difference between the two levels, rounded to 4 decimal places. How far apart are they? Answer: 0.0001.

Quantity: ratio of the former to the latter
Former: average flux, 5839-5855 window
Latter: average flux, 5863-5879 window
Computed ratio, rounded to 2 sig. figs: 0.98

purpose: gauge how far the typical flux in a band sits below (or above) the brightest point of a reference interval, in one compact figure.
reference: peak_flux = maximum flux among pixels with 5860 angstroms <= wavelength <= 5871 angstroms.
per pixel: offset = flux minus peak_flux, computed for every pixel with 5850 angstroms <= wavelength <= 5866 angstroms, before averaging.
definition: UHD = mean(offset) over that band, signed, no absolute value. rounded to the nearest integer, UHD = -3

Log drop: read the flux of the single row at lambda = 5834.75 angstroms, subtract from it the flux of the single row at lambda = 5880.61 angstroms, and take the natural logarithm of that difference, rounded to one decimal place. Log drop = 1.1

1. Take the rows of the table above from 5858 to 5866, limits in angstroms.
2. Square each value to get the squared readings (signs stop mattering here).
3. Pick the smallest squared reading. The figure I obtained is 655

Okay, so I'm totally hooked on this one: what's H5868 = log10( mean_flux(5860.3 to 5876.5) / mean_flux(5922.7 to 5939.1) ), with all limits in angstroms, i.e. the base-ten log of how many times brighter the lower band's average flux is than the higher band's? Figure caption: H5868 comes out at -0.03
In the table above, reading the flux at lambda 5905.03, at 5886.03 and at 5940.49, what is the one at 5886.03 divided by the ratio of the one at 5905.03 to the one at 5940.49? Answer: 27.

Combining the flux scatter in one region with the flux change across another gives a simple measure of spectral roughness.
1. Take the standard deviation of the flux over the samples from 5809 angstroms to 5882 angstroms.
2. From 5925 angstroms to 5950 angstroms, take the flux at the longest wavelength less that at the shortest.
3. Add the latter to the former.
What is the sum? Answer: 5.6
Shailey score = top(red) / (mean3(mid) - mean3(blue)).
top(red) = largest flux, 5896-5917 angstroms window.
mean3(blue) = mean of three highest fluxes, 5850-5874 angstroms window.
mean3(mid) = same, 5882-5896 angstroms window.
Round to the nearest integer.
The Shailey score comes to -30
